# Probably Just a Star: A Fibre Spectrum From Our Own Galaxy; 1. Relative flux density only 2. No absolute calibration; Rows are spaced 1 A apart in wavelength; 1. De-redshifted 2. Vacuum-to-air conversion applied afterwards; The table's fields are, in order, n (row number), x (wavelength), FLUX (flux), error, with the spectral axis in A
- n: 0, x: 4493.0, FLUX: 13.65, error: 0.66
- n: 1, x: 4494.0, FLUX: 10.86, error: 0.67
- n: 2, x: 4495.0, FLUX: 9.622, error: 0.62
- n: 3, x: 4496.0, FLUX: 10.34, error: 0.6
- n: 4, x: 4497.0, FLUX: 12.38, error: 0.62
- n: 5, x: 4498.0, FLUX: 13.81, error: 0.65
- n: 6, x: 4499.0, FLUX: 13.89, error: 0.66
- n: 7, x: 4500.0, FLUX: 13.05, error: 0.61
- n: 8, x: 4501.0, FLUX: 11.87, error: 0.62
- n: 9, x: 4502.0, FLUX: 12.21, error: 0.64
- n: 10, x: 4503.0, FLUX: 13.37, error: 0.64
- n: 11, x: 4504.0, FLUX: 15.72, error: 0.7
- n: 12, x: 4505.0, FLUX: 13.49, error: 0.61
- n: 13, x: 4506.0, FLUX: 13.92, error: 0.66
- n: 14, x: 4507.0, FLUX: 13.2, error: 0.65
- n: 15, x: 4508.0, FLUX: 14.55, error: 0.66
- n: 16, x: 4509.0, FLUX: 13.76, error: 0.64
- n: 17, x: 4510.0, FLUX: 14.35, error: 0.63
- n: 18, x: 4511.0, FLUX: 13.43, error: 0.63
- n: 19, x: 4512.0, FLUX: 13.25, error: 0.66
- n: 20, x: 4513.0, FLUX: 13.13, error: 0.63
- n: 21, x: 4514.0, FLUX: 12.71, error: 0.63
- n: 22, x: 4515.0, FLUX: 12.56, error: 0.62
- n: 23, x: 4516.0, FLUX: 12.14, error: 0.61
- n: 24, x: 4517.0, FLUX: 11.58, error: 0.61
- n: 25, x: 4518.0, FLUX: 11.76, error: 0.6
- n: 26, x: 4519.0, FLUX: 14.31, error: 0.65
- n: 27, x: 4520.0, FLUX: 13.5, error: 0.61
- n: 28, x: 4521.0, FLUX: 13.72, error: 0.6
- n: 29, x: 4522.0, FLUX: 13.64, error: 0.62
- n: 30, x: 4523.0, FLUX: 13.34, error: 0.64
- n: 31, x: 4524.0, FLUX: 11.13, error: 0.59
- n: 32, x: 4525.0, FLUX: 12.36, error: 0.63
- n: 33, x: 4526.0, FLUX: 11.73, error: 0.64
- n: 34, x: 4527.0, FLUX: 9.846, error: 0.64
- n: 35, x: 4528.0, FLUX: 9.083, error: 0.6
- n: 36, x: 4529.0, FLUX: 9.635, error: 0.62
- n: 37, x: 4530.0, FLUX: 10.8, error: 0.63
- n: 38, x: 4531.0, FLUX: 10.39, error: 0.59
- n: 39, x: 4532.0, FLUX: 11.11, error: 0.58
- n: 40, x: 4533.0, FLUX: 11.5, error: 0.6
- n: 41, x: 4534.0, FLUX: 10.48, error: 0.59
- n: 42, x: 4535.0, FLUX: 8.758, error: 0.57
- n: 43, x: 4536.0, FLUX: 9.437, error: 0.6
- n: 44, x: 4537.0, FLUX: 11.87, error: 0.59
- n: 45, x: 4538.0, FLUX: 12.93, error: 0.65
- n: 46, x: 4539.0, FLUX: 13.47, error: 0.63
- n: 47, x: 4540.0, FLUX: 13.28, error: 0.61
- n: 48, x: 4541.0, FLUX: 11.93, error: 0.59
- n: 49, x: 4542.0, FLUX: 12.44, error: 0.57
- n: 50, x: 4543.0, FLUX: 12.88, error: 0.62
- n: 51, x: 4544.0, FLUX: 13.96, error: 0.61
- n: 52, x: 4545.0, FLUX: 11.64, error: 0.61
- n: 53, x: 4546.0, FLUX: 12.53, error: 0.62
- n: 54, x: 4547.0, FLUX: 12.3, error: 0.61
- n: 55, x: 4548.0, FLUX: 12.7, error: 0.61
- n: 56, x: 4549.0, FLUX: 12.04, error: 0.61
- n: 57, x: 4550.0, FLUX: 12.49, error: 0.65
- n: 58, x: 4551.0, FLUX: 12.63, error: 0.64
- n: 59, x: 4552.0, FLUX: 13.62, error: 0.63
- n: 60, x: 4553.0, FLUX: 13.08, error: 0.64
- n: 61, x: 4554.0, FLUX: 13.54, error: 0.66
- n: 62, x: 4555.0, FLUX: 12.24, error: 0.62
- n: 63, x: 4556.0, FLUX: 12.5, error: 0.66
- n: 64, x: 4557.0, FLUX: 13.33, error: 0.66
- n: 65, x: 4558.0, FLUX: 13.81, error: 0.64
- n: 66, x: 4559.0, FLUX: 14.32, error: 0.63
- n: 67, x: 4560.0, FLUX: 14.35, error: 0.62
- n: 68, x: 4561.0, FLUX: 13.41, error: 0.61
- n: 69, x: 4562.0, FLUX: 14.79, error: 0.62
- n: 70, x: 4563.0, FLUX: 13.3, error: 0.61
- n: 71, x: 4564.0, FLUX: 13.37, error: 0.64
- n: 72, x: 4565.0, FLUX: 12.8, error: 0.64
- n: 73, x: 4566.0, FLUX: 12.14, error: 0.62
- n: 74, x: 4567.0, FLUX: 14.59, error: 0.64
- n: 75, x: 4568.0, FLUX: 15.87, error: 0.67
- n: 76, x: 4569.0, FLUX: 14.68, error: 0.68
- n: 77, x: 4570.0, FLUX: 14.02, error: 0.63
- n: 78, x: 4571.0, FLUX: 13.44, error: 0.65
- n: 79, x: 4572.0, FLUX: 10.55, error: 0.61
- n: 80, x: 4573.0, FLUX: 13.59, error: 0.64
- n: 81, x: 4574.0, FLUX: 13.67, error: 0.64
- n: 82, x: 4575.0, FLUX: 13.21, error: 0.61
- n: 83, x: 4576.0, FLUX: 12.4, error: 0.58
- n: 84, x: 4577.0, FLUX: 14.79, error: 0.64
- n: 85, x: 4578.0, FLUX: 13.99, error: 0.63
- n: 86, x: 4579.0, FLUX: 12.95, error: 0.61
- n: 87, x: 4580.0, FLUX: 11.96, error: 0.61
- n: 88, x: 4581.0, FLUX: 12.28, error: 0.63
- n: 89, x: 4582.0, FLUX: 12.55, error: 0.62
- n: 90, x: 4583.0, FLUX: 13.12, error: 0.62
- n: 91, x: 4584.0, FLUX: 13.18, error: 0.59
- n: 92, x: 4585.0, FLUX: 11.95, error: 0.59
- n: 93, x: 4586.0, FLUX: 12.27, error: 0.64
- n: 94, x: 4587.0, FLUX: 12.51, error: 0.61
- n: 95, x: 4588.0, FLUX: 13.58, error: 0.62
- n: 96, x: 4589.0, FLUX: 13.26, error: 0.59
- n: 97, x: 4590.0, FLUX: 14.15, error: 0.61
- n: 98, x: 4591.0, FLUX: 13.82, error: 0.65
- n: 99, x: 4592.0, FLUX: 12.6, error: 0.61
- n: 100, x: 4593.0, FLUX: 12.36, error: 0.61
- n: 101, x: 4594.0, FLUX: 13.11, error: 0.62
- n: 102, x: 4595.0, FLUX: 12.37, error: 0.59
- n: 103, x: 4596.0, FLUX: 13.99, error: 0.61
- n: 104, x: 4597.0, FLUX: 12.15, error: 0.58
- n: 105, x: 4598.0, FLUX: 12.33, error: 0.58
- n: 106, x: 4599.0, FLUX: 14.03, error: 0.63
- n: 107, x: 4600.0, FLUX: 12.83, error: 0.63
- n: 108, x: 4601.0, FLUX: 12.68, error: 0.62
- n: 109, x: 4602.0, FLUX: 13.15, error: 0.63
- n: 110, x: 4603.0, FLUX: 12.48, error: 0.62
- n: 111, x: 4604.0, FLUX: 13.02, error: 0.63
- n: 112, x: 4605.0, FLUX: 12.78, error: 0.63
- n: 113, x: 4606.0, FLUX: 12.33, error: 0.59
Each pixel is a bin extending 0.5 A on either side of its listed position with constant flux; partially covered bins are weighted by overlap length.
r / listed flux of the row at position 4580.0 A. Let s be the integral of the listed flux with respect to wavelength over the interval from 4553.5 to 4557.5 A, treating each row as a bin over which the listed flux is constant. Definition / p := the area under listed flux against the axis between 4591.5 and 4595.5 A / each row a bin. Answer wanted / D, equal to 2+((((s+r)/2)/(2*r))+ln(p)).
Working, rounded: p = 50.4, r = 11.96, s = 51.6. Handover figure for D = 7.25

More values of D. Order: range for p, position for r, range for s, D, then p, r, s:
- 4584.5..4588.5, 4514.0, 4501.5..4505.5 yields 7.25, 50.3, 12.71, 54.8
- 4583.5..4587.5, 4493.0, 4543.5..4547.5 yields 7.08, 49.9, 13.65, 50.4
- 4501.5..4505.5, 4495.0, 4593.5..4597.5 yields 7.59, 54.8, 9.622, 51.6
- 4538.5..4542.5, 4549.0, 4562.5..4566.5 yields 7.26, 51.1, 12.04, 51.6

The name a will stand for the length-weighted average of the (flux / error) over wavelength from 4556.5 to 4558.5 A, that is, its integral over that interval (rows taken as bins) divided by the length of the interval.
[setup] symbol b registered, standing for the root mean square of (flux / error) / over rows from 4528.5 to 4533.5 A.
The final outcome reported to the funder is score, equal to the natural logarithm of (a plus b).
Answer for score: 3.65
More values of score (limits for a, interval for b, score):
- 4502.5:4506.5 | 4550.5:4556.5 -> 3.73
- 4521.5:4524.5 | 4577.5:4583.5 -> 3.72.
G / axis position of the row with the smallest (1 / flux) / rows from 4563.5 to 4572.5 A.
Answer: 4568.0 A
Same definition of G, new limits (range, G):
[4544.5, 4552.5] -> 4552.0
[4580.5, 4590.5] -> 4590.0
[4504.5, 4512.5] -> 4508.0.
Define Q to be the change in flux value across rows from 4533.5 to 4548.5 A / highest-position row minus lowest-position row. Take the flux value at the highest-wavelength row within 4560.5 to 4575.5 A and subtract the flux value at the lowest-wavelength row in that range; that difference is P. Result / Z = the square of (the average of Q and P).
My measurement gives 1.0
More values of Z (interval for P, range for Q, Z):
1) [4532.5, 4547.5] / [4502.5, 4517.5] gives 0.2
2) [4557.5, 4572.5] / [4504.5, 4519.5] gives 1.5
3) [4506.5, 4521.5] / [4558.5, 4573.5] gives 0.0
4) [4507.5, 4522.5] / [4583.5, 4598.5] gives 0.8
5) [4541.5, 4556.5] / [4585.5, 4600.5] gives 0.1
